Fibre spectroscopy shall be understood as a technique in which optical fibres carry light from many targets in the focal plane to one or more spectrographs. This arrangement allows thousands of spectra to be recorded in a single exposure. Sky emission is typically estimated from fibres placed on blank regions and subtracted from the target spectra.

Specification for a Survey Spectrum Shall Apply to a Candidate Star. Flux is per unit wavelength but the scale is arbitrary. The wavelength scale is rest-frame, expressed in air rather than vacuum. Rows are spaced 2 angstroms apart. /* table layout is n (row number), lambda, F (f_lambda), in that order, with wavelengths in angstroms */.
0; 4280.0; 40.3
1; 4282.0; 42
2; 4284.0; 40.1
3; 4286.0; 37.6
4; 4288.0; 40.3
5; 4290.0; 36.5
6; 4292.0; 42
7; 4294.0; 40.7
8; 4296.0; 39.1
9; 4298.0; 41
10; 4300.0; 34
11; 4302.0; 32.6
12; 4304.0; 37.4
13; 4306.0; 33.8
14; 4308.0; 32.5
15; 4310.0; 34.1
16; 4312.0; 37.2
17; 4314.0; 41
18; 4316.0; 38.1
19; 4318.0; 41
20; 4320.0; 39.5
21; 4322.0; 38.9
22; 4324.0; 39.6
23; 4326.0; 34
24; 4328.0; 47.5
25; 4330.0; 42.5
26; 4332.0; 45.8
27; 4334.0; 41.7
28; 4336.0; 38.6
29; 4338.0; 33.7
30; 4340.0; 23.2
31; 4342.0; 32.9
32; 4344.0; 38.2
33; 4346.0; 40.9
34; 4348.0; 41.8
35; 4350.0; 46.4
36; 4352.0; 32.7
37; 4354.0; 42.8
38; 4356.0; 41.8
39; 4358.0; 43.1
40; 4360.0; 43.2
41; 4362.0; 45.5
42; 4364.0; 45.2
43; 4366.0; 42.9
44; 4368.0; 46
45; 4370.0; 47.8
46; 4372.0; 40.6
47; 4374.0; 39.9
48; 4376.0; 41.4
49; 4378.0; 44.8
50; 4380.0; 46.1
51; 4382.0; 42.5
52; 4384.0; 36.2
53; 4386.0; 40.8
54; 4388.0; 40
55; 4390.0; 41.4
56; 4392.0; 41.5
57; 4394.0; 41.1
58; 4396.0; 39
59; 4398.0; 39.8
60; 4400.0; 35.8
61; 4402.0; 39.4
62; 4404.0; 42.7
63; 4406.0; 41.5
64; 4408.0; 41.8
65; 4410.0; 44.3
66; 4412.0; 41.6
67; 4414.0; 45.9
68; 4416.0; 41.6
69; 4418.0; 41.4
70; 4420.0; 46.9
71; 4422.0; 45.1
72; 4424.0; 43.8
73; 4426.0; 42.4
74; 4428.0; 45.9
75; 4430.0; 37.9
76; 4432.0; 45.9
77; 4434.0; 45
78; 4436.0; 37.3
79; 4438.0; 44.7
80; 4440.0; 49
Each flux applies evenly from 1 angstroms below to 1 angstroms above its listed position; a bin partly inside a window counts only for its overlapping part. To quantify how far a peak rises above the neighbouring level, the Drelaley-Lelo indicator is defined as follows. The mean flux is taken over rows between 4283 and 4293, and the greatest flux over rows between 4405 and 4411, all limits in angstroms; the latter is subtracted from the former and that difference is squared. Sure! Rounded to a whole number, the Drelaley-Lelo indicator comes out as 25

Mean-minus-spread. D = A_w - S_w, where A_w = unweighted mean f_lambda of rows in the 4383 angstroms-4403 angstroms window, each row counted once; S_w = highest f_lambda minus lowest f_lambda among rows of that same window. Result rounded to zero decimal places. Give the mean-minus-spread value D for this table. 34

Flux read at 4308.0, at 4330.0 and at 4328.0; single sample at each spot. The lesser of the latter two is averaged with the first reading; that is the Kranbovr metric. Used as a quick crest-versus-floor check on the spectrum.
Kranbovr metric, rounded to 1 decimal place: 37.5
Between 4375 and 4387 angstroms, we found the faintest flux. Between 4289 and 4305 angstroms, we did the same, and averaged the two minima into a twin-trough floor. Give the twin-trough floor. 34.4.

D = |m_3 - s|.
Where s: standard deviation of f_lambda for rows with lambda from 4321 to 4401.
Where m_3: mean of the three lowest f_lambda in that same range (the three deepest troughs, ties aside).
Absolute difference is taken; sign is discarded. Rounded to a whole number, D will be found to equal 25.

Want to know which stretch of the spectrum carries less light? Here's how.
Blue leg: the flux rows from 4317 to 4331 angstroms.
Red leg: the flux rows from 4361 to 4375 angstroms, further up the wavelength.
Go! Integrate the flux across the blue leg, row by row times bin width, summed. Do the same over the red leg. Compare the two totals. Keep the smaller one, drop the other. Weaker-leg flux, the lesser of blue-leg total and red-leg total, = 566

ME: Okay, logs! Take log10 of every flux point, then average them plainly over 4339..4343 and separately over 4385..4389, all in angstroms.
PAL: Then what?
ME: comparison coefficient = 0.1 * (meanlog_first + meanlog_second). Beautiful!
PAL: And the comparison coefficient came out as 0.305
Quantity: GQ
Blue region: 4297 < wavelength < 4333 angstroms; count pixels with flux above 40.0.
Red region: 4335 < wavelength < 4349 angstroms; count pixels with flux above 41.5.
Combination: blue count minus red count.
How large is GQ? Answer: 5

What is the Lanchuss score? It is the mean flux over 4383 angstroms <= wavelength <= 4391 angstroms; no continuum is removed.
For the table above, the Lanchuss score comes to 39.6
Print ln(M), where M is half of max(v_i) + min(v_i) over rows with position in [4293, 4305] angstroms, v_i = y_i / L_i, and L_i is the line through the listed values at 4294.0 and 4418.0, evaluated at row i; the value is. -0.10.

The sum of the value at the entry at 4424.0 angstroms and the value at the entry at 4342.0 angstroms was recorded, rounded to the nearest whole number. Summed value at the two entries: 77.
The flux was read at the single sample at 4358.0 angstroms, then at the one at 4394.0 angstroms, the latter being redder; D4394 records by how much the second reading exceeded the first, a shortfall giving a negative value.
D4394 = -2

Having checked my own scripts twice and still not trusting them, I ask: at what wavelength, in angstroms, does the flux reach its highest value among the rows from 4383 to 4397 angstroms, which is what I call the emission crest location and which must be 4392.0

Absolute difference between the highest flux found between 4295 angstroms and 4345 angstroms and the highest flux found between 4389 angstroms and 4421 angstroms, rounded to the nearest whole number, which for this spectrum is 1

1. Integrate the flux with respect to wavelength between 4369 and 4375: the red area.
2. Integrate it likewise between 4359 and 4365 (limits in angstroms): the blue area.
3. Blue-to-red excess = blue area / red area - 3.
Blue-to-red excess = -1.96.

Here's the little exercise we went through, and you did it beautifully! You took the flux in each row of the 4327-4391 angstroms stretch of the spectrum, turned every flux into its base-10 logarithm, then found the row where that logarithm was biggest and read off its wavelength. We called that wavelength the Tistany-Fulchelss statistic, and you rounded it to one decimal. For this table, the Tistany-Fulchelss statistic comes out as 4370.0 angstroms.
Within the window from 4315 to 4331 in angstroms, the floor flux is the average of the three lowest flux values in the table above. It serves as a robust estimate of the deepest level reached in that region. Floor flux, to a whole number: 37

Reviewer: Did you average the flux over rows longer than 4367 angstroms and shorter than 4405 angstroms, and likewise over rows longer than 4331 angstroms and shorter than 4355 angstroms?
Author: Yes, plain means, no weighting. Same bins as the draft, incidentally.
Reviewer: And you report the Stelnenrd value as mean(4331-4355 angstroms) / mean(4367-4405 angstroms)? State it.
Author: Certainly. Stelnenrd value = 0.923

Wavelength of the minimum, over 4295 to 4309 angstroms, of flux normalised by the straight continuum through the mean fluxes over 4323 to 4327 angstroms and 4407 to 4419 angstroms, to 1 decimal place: 4308.0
